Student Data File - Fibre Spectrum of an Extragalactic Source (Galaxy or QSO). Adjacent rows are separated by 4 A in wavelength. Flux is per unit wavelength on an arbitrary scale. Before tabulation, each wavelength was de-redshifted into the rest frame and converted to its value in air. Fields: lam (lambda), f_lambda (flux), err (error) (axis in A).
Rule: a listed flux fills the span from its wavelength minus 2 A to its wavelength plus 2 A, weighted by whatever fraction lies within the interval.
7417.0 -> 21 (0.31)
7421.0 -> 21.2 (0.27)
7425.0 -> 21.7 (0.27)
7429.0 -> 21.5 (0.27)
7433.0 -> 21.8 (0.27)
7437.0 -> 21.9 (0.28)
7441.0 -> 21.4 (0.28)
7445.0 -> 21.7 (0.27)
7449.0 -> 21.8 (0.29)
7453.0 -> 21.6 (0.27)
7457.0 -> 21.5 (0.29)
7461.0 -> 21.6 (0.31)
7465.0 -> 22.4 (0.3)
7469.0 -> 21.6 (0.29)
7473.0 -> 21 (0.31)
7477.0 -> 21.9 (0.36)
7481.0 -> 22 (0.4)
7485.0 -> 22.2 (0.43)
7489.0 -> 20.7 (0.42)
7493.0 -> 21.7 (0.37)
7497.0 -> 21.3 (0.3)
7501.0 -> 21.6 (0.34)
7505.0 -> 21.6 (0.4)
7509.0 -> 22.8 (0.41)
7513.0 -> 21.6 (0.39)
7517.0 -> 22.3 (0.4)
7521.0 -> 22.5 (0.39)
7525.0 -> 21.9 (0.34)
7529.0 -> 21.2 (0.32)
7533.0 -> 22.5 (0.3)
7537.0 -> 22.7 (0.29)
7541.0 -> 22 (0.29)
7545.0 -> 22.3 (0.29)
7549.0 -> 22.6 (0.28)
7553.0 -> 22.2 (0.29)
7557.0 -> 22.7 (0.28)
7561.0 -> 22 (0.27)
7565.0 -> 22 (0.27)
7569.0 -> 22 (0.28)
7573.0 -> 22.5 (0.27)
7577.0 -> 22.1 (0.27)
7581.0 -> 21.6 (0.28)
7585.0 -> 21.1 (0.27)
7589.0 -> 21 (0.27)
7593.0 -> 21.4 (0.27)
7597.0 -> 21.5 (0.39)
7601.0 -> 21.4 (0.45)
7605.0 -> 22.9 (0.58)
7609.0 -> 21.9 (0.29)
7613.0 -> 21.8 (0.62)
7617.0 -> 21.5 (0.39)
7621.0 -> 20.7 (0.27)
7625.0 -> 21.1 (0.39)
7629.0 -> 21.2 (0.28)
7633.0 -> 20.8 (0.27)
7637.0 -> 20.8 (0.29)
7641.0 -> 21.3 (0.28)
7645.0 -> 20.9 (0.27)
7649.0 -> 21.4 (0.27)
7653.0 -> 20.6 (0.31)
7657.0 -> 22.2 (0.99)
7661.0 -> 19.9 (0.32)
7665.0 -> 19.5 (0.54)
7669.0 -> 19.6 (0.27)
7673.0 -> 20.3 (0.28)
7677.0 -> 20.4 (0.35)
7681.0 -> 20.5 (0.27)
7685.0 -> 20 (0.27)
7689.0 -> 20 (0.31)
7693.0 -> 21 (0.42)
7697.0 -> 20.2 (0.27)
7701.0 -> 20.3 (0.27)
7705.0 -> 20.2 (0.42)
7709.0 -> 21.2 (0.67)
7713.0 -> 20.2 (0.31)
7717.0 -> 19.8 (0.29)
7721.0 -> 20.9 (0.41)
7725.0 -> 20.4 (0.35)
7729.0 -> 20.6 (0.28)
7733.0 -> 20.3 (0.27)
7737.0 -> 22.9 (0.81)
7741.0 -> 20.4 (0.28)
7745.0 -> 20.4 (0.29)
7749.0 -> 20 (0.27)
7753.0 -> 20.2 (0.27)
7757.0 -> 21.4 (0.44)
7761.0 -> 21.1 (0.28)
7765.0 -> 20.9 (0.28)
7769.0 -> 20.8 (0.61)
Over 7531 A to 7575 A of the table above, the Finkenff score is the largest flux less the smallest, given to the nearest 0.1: 0.7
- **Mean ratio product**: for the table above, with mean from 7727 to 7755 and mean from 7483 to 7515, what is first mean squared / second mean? 19.7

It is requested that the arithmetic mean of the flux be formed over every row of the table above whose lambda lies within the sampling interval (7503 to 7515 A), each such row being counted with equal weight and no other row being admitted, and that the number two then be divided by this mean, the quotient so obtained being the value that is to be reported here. 0.091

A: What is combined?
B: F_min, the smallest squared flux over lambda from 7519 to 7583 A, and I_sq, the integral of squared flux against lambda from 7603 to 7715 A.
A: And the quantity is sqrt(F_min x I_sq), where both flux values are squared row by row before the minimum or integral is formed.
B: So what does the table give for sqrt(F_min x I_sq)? 4670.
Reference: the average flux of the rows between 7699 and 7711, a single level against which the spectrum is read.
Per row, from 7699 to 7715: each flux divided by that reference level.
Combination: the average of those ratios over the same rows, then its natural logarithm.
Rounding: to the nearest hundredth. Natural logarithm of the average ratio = 0.00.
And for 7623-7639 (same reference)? 0.02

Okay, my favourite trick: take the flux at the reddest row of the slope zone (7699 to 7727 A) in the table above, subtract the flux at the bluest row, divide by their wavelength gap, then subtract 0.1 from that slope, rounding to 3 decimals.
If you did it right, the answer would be -0.096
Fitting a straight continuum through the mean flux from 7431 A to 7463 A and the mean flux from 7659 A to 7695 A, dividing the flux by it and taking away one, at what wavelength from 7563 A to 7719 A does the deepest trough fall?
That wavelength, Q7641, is 7665.0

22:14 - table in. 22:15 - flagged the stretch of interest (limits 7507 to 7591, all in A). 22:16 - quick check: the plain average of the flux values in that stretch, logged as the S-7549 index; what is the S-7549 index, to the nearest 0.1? 22.1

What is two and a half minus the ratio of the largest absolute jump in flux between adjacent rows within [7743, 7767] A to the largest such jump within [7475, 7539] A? 1.7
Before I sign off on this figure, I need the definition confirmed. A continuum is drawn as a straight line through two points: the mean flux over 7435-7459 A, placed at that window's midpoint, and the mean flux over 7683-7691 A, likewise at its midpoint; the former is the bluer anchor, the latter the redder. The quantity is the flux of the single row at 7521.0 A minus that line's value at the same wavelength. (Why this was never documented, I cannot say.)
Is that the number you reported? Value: 1.4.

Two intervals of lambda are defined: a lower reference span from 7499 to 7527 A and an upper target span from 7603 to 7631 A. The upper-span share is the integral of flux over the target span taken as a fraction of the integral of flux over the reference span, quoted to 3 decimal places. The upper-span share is 0.979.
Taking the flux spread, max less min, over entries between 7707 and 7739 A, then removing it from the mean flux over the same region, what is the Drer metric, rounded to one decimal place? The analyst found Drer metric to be 17.7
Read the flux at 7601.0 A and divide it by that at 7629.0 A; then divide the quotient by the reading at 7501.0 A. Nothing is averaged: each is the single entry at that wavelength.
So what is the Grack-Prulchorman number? 0.0467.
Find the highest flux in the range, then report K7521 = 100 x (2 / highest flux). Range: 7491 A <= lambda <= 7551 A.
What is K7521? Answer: 8.8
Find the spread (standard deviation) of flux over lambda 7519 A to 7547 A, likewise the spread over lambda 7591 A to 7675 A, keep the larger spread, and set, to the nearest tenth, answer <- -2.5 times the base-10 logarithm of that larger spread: 0.2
